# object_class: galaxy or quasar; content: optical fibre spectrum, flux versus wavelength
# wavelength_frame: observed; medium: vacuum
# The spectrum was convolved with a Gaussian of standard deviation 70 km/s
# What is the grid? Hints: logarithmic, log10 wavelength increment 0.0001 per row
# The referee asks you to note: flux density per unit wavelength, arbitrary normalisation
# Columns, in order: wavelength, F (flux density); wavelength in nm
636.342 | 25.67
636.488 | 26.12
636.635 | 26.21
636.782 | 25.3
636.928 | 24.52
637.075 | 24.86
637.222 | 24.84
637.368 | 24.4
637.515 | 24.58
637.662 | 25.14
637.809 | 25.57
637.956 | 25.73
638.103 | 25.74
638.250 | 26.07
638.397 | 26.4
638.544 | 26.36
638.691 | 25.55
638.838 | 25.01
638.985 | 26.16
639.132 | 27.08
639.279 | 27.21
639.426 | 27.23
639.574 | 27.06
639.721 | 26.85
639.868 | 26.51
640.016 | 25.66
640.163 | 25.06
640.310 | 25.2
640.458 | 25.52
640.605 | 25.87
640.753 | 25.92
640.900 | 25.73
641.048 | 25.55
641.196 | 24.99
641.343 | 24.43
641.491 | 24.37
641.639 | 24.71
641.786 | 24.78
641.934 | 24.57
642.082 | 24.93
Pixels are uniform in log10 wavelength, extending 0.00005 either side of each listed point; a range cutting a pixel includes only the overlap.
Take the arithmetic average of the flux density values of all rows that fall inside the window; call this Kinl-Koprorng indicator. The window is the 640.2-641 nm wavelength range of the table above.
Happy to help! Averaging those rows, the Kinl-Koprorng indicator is 25.6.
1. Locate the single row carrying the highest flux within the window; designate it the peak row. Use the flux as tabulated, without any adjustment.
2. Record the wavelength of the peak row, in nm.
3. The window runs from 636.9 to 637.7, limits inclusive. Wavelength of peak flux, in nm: 637.662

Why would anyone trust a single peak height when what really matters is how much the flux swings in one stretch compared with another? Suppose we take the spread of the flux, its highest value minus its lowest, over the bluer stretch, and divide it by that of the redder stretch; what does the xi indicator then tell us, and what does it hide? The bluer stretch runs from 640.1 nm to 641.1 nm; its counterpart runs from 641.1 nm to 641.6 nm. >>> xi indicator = 1.4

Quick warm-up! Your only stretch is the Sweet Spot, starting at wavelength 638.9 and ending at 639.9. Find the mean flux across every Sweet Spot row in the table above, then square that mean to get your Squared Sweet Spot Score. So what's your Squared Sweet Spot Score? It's 722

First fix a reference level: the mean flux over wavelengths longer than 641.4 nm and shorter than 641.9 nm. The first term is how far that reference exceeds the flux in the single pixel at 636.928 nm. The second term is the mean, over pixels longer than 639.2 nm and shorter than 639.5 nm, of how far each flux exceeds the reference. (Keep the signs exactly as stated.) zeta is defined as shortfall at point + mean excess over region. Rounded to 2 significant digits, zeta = 2.7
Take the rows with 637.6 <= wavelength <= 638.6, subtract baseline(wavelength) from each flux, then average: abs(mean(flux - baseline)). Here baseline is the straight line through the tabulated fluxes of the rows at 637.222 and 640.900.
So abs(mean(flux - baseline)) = 0.8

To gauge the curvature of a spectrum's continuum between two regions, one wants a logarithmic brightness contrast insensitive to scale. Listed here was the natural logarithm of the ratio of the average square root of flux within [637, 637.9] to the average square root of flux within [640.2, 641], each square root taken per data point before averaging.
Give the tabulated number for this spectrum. -0.015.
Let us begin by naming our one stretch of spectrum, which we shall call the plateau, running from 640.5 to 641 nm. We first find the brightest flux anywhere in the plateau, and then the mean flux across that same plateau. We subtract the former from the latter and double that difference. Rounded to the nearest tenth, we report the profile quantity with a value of -0.2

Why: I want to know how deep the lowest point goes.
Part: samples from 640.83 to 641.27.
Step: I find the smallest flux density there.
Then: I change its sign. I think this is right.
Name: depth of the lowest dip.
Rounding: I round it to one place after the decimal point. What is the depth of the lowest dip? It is -25.0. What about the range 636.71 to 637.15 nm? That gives -24.5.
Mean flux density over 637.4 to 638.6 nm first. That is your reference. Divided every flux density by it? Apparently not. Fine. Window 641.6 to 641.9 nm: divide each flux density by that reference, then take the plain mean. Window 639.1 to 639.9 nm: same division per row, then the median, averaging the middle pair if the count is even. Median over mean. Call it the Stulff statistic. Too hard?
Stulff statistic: 1.09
